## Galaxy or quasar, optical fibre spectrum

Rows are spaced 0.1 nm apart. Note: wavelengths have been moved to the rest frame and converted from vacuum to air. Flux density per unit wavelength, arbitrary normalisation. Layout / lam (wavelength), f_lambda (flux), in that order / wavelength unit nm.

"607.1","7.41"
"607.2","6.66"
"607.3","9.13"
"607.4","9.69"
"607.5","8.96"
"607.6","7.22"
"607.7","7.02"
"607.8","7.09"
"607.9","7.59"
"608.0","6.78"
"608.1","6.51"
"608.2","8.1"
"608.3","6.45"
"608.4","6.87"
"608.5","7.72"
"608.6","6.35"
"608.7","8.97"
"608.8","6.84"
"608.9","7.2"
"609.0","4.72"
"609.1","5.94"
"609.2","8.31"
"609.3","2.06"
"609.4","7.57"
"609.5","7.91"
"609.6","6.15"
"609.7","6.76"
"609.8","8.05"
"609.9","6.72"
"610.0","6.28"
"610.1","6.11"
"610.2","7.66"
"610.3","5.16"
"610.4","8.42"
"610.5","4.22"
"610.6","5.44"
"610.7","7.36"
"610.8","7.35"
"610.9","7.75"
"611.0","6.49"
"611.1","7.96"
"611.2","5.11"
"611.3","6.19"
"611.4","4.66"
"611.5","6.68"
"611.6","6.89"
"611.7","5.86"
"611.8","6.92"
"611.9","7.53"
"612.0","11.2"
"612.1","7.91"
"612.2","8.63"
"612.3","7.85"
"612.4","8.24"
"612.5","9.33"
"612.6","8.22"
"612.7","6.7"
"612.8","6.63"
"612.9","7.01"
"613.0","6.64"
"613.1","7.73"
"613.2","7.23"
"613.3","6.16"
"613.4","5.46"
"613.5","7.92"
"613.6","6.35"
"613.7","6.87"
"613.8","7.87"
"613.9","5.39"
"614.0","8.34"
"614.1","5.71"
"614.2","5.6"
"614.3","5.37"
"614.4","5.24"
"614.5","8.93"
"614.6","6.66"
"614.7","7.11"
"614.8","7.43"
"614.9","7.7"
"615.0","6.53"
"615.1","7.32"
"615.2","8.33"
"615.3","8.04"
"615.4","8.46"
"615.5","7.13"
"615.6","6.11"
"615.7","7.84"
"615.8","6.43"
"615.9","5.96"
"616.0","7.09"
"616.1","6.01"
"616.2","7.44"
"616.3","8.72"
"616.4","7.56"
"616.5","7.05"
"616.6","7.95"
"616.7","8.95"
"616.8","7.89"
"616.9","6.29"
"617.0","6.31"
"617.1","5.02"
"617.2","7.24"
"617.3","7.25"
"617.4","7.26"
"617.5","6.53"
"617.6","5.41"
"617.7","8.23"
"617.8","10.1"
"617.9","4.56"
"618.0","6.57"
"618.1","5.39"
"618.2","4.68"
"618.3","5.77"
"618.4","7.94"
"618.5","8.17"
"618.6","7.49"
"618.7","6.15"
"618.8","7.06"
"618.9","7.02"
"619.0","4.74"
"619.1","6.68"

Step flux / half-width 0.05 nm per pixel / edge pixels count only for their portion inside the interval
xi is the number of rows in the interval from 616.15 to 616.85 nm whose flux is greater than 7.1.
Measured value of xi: 6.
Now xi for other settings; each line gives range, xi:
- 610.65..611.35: 4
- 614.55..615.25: 5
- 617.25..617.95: 4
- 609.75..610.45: 3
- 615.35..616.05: 3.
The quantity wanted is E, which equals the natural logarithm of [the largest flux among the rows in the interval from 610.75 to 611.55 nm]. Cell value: 2.07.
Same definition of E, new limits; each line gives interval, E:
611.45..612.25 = 2.42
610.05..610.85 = 2.13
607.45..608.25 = 2.19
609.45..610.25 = 2.09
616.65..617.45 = 2.19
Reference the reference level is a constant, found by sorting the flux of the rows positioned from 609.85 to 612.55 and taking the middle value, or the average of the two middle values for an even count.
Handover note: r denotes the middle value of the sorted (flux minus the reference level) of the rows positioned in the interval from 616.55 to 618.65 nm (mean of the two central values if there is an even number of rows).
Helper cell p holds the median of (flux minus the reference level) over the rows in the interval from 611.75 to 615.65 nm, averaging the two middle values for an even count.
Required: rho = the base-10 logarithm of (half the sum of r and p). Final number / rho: -0.5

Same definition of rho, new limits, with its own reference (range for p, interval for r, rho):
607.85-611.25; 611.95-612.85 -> -0.2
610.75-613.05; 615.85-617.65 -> -0.8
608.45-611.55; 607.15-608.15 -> -1.8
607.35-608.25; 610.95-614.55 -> -0.9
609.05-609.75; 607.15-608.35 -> -1.4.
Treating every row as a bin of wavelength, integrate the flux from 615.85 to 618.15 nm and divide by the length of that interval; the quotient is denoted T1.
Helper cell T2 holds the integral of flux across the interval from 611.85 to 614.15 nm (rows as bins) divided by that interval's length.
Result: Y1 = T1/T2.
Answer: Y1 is 0.94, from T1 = 6.99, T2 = 7.43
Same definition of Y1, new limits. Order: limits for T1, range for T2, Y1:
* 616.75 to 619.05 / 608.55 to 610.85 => 1.01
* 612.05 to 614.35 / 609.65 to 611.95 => 1.08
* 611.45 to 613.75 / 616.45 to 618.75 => 1.07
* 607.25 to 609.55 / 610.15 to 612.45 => 1.02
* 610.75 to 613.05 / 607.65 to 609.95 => 1.06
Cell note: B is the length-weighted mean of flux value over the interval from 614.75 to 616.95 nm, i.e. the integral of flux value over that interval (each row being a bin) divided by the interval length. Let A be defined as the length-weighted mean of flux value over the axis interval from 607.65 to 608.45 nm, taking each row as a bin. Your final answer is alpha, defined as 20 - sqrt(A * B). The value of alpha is 12.8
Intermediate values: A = 7.1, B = 7.37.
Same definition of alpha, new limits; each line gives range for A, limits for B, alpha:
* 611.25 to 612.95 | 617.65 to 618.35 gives 13.1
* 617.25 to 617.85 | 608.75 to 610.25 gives 13.0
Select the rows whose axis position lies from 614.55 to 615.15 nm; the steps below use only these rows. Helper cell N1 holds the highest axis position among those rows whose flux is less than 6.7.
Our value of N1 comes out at 615.0 nm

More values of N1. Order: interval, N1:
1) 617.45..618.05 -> 618.0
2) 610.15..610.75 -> 610.6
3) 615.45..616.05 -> 615.9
